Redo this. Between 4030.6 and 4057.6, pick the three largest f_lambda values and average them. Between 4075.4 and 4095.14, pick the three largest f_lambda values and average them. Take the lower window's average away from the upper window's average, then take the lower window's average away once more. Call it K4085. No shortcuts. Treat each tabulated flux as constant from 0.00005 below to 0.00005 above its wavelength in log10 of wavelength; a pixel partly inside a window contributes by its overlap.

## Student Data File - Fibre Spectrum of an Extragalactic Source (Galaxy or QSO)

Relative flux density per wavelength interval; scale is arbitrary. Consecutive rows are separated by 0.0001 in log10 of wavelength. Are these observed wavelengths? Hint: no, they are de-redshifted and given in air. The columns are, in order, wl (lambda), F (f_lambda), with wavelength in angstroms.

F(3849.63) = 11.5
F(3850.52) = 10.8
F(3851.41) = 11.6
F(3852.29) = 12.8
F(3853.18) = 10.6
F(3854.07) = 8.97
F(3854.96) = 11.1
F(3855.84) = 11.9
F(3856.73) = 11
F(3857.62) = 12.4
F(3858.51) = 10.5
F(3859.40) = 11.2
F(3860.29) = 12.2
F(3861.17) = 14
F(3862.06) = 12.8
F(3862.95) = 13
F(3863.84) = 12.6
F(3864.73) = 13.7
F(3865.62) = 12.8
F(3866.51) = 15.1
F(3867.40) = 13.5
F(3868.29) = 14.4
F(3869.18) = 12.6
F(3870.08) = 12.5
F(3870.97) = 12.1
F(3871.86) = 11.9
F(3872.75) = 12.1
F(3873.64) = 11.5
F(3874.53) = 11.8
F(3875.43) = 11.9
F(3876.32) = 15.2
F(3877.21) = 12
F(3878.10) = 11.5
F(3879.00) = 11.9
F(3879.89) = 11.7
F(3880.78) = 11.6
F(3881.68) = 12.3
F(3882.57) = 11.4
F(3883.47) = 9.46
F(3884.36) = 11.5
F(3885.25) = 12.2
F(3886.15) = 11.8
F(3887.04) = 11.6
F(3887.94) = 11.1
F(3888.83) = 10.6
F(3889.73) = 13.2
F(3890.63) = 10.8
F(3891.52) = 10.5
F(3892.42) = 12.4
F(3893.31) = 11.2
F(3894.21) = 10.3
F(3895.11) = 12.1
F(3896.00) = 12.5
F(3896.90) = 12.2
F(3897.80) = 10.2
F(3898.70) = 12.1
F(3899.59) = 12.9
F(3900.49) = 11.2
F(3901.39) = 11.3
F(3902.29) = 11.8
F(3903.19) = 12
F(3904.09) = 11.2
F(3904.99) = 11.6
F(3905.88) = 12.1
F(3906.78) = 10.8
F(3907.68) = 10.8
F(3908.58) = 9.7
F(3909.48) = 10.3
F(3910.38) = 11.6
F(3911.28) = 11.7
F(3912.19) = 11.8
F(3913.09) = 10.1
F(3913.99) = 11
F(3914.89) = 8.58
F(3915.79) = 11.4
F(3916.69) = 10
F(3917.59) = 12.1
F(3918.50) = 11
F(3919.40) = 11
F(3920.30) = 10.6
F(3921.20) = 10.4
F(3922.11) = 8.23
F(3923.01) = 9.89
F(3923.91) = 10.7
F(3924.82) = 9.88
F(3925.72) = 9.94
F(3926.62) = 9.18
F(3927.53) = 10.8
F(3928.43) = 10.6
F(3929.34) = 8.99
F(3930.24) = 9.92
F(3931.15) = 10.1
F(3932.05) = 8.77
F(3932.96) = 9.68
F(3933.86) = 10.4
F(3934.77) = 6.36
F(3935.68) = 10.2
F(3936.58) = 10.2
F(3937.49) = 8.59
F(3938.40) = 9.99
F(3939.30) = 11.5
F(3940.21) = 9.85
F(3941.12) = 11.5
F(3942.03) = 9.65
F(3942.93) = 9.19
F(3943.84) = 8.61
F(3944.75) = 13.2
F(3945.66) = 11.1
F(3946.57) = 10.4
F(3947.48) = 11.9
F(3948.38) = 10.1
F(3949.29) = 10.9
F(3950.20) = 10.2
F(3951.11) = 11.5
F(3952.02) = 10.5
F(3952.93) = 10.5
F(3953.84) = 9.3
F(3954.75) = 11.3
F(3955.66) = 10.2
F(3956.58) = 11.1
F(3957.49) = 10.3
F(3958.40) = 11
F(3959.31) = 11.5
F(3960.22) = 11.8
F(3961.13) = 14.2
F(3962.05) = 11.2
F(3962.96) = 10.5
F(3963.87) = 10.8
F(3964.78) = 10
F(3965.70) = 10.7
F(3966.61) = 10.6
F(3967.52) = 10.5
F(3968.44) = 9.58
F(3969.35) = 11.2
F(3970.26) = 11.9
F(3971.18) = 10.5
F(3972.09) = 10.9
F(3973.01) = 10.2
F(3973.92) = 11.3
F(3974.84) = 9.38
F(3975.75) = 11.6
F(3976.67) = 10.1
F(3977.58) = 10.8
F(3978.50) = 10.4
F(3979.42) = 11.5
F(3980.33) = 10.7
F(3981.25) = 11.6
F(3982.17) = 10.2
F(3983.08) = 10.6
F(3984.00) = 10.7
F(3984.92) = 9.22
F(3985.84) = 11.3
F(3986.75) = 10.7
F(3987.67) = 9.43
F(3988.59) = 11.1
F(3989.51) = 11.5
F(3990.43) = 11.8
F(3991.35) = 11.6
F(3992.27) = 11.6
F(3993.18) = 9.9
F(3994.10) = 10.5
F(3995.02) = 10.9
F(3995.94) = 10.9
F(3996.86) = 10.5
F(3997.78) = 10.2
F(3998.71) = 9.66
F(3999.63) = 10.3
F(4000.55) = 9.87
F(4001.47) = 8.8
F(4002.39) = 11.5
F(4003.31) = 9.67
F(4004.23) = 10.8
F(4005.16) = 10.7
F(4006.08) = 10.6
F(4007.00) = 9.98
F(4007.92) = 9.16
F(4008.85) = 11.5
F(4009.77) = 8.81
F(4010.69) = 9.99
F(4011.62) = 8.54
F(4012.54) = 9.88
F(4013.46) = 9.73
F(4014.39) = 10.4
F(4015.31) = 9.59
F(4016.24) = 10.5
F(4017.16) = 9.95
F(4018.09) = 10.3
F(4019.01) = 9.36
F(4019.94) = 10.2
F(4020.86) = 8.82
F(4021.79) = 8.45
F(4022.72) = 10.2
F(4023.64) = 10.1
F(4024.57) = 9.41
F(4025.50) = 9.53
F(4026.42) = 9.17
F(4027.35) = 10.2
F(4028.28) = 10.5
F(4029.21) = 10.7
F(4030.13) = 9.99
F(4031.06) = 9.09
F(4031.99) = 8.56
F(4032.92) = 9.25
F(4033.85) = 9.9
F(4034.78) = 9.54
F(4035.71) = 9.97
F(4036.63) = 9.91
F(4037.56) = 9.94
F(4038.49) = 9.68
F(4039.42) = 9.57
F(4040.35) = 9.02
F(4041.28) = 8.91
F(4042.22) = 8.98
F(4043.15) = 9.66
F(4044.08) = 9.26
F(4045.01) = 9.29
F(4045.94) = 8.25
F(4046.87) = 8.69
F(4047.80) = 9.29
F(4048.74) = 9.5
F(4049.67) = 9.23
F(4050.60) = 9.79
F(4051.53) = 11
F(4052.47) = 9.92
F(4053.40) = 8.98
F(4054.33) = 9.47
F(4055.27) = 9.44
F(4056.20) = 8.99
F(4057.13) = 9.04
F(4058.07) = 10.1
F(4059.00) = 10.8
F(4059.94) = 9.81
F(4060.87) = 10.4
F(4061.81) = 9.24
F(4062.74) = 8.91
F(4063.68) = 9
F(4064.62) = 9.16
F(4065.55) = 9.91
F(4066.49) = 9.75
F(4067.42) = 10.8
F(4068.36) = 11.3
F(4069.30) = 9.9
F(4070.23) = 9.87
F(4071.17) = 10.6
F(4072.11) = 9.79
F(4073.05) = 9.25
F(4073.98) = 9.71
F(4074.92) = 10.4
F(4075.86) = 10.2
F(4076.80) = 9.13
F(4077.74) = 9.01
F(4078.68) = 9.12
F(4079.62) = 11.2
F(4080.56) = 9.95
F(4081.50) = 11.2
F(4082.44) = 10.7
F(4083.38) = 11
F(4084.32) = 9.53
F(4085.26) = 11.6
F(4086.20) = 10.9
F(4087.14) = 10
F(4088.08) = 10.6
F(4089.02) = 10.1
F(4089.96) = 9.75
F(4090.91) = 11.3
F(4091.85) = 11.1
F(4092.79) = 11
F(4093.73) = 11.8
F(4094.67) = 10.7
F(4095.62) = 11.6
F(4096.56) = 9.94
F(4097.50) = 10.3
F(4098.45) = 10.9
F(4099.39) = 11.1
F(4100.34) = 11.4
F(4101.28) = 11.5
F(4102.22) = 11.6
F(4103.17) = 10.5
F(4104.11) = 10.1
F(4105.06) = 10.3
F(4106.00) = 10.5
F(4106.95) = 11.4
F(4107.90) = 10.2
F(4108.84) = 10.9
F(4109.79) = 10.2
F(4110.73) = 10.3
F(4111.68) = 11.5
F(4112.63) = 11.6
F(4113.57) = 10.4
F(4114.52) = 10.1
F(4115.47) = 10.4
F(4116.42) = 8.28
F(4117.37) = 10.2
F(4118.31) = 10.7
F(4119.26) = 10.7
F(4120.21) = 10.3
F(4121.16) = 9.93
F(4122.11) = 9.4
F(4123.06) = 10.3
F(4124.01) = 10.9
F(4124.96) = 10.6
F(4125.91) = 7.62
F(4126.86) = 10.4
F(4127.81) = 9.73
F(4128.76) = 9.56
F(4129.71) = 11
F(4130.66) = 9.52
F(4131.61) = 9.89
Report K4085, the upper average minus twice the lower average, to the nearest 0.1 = -9.0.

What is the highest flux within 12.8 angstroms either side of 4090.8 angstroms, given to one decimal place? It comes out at 11.8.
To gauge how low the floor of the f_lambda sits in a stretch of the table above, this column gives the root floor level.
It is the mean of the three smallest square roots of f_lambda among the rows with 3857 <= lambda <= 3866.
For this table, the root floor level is 3.36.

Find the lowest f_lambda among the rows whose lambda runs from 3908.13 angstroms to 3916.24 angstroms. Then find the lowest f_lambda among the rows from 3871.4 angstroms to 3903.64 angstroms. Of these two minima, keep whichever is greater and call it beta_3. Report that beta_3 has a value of 9.5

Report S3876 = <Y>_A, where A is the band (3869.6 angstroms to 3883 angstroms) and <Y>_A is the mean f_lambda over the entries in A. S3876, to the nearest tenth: 12.1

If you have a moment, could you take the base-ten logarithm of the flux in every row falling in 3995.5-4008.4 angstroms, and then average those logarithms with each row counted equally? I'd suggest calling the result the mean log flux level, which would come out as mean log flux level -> 1.01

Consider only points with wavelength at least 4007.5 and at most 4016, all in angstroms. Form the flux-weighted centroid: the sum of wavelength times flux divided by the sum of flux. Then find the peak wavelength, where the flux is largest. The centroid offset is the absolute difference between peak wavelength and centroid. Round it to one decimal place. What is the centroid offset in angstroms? 2.8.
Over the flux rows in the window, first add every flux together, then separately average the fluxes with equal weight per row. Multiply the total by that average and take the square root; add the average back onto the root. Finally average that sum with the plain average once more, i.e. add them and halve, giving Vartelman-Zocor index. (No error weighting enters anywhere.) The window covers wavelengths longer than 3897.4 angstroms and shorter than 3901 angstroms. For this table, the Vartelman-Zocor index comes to 23.2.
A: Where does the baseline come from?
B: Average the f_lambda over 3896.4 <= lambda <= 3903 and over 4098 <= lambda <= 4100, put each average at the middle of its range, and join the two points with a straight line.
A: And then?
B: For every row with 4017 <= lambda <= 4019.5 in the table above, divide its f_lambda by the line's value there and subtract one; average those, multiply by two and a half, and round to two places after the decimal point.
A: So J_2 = -0.31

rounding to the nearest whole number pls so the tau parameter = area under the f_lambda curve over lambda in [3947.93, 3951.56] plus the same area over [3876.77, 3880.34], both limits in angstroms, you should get 81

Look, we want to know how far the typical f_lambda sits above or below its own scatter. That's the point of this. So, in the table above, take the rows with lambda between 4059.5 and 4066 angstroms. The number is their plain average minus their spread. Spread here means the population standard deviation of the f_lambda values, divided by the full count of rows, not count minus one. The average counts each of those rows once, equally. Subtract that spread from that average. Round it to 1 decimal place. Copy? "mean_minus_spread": 9.0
